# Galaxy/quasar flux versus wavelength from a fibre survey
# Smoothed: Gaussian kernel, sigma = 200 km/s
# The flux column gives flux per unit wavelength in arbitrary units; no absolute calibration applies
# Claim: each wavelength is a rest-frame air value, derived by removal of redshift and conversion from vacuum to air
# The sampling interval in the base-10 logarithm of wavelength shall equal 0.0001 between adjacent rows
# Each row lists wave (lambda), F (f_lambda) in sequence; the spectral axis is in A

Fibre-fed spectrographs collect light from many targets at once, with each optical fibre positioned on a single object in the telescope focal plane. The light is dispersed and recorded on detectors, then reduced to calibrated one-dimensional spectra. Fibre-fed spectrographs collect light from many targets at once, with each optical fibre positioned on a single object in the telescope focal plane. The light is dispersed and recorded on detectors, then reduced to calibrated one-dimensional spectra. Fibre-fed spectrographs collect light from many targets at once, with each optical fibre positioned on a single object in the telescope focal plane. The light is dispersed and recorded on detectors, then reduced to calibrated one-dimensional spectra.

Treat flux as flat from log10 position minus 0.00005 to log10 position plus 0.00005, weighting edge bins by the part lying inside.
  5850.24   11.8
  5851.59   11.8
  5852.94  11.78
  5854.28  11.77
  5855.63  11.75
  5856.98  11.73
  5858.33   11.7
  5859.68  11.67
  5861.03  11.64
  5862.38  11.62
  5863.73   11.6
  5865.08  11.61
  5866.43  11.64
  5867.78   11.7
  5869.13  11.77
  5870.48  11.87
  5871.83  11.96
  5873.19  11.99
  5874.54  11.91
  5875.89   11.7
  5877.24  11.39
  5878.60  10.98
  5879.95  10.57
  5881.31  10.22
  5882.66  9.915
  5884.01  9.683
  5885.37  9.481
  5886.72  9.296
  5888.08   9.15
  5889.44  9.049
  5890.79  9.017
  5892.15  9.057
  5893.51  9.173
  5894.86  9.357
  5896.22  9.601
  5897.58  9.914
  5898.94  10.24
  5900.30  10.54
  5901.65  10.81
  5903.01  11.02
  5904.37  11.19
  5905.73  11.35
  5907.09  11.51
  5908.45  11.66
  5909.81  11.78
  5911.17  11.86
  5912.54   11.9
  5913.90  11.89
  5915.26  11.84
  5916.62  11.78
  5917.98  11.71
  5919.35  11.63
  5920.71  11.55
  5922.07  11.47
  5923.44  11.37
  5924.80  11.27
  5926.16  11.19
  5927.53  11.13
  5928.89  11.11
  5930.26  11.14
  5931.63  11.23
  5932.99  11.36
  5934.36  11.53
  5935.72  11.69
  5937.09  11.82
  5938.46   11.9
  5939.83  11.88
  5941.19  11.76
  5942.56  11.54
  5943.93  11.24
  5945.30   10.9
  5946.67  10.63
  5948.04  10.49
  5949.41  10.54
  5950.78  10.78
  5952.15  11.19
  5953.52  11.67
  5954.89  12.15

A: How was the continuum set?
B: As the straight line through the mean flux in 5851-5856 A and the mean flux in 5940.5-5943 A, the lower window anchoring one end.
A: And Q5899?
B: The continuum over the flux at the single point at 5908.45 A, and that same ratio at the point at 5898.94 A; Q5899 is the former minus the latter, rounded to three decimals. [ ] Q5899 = -0.140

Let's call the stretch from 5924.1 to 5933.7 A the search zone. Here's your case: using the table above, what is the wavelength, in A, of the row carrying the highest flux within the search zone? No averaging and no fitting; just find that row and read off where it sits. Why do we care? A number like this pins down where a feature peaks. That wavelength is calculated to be 5932.99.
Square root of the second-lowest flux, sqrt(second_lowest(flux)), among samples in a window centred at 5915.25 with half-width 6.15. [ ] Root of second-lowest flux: 3.41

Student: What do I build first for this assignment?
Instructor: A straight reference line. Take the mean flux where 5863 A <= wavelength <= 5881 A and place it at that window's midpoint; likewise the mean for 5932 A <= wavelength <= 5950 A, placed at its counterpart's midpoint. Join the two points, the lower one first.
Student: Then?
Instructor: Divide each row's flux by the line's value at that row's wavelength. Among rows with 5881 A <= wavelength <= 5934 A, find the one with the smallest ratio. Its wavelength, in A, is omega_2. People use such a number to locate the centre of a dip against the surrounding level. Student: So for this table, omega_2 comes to 5890.79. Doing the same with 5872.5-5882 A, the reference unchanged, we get 5881.31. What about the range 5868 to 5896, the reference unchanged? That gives 5890.79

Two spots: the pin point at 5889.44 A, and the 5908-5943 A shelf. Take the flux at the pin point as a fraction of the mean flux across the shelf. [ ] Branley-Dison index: 0.78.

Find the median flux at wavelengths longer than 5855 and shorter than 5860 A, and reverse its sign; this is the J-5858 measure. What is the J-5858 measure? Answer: -11.7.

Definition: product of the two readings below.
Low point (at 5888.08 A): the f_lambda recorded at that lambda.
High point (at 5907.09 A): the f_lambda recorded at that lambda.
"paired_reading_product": 105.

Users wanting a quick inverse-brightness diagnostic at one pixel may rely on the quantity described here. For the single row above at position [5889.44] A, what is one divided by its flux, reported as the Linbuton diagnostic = 0.111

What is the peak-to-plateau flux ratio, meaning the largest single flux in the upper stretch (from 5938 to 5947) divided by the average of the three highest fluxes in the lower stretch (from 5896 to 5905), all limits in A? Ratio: 1.08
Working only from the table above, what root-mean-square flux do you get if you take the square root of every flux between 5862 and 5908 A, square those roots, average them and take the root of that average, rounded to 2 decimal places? 3.26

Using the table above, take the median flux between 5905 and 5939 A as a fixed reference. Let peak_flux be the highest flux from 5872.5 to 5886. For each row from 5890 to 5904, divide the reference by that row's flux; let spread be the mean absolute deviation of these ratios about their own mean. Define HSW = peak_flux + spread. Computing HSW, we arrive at 12.1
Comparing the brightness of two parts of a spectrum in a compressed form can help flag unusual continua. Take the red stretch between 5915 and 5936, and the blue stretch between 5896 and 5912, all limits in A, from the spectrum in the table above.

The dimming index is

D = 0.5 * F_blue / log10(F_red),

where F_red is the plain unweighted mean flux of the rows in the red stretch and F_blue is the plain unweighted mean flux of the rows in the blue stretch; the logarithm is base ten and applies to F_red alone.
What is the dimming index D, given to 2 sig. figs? 5.2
